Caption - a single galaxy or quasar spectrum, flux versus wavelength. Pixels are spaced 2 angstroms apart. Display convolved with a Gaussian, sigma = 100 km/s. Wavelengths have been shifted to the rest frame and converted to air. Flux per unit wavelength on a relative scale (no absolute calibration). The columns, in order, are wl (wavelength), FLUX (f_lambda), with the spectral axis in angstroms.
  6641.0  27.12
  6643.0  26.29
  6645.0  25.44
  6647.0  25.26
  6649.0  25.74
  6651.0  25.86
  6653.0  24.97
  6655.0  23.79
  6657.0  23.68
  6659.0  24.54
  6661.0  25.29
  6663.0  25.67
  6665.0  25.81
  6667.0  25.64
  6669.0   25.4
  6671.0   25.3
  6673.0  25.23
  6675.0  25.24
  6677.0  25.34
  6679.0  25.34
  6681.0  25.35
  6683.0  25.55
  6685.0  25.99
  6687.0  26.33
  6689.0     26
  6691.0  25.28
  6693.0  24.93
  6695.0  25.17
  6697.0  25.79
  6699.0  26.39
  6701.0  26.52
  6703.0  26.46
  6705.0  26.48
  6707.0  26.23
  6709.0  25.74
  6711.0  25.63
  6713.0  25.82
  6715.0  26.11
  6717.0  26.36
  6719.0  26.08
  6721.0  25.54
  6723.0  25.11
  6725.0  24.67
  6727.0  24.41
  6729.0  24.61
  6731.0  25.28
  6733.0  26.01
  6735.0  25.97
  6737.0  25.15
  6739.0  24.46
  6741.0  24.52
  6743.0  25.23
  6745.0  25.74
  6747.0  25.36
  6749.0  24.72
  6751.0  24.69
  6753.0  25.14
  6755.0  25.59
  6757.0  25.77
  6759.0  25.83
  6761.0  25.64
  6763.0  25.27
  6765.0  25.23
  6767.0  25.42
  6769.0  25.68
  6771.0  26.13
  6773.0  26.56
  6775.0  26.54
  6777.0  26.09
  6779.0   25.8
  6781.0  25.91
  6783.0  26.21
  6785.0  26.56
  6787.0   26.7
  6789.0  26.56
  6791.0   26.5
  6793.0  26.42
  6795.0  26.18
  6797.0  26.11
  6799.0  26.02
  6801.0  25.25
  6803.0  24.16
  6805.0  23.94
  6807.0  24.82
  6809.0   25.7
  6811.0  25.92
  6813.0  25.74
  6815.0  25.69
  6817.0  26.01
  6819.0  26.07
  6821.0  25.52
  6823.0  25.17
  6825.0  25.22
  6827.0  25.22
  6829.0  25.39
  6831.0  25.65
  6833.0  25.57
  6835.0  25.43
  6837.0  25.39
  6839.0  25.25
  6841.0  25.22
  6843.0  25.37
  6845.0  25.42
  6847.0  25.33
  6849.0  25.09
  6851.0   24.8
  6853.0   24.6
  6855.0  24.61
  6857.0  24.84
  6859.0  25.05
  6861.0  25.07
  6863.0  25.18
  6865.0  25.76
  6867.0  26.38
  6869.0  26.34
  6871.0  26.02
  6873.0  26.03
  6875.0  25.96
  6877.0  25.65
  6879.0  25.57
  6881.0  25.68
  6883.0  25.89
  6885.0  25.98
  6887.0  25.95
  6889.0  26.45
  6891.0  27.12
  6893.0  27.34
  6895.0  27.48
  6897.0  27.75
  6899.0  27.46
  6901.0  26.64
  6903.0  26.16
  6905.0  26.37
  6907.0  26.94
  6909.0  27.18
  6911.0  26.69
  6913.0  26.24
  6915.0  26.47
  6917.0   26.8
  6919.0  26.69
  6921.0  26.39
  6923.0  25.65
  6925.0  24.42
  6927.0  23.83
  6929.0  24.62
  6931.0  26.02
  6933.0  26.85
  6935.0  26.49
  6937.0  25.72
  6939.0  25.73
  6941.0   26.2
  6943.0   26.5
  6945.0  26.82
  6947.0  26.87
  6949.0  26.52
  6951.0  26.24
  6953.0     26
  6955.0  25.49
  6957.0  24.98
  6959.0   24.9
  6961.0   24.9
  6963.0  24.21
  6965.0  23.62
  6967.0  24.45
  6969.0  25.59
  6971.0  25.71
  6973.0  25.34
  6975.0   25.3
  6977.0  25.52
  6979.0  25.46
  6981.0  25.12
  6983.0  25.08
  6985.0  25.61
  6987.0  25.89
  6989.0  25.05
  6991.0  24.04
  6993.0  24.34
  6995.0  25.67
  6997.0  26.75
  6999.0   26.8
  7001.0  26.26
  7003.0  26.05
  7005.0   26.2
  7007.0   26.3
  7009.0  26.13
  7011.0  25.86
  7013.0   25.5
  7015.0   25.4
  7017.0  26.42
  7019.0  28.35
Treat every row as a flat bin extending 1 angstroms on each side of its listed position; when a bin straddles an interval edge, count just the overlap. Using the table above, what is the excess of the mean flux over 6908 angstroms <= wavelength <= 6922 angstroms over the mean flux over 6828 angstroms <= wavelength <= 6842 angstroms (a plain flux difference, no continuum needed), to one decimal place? 1.2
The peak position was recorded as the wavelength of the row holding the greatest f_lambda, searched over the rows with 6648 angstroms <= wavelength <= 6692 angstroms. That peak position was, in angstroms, 6687.0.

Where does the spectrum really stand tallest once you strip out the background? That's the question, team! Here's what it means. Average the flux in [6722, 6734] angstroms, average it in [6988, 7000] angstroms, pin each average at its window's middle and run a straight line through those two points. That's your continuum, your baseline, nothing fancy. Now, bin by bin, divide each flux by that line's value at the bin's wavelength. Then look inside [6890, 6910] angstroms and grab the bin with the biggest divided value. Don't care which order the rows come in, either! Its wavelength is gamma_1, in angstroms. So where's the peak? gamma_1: 6897.0 angstroms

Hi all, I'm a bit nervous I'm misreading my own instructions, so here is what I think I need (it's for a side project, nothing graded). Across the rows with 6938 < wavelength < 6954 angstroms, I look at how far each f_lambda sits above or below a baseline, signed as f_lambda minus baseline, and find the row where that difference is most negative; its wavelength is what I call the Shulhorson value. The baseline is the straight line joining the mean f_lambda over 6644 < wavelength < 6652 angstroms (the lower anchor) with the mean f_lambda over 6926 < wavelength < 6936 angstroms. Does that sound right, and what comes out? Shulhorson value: 6939.0 angstroms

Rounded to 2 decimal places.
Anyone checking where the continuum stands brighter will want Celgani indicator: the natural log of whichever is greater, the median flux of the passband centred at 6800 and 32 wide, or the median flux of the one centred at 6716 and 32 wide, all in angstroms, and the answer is 3.26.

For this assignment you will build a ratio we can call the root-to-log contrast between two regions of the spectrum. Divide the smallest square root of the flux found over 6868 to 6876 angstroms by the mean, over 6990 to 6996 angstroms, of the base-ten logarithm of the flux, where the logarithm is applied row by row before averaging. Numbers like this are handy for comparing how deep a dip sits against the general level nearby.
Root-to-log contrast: 3.66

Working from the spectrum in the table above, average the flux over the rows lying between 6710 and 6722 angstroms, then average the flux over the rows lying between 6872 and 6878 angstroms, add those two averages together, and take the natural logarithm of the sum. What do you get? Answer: 3.95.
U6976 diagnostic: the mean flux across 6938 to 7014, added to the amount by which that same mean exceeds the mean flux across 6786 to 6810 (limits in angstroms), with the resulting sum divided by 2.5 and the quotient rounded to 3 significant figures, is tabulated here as 10.2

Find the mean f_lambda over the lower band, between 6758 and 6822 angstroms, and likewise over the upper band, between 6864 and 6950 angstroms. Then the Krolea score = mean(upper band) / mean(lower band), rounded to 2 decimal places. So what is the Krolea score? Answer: 1.02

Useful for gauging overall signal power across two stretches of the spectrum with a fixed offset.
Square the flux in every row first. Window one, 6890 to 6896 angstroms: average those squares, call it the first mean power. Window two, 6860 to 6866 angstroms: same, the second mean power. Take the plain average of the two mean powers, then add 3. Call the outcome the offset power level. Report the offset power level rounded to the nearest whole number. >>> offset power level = 697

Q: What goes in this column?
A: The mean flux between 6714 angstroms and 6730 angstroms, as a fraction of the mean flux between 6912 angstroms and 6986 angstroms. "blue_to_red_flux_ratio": 0.99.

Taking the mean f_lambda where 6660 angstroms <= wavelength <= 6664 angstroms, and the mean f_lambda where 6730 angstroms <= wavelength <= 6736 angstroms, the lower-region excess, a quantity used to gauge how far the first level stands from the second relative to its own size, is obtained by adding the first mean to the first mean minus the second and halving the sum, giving 12.6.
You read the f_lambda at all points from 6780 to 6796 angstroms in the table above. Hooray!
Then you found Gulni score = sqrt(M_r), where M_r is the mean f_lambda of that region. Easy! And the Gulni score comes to 5.14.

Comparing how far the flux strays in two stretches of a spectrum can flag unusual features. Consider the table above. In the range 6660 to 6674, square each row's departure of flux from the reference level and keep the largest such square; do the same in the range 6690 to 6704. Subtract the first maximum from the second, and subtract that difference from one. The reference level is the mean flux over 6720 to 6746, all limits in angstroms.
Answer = -0.47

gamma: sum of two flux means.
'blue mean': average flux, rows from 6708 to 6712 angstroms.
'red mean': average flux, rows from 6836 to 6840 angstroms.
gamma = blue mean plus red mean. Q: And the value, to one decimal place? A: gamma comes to 51.0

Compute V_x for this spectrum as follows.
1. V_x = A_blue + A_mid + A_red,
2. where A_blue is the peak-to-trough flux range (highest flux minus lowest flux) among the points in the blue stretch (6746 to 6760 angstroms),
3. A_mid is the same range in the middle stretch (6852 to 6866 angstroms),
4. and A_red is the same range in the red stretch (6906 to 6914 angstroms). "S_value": 3.2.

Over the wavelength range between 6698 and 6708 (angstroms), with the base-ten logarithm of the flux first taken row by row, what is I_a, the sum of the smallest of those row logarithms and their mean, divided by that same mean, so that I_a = 1.998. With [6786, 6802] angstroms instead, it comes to 1.989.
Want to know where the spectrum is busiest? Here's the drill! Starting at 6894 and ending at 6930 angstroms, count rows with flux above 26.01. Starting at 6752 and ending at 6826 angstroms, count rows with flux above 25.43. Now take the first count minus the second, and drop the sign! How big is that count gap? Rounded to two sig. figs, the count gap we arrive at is 13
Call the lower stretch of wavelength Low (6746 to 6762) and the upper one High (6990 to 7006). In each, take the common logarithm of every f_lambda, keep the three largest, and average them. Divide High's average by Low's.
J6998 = 1.01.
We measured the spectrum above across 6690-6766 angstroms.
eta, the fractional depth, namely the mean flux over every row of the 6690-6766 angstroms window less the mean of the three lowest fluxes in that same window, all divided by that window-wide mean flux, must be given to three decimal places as 0.041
